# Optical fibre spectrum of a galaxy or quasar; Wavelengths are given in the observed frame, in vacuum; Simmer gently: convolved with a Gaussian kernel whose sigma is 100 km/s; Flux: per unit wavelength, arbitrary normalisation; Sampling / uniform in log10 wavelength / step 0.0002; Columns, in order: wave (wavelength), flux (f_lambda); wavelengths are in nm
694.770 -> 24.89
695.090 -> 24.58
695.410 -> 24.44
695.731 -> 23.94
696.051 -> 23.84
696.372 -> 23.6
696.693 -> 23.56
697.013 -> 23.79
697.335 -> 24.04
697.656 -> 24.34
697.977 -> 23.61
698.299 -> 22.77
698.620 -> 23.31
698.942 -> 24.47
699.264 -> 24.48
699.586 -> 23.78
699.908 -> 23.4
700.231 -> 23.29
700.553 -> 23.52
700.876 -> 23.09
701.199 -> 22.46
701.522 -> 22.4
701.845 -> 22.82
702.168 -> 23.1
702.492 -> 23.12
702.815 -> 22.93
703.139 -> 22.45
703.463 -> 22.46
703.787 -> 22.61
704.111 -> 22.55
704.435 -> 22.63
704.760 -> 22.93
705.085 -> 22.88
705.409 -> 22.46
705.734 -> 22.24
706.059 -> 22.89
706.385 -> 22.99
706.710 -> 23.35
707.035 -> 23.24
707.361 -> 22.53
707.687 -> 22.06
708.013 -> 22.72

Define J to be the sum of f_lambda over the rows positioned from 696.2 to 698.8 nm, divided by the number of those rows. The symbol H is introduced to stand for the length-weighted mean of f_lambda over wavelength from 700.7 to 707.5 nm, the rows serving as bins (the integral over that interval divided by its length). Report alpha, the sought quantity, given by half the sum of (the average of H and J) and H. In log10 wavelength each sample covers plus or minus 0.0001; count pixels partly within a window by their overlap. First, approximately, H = 22.8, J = 23.6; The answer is 23.0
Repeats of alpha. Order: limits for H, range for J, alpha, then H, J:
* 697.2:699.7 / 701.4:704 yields 23.6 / 23.9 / 22.7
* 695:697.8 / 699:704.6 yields 23.7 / 24.0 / 23.0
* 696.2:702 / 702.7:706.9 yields 23.3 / 23.5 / 22.7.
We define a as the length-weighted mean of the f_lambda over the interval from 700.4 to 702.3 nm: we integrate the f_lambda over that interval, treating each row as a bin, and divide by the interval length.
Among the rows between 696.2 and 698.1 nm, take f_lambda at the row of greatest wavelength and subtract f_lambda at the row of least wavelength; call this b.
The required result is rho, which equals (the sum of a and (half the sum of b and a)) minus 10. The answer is 24.3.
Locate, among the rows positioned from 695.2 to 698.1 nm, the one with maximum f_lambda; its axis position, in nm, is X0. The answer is 695.410 nm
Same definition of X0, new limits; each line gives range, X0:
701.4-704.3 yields 702.492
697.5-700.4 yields 699.264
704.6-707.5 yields 706.710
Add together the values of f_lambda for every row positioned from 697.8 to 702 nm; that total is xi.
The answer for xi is 303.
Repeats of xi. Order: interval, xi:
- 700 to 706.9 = 479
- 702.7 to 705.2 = 181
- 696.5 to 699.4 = 214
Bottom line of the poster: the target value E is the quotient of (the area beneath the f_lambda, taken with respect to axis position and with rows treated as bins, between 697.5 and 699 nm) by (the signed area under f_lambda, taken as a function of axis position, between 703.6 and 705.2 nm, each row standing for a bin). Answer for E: 0.98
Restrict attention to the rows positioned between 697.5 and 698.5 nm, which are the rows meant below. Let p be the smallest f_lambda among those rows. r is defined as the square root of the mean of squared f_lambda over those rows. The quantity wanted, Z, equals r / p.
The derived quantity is 1.036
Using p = 22.77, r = 23.6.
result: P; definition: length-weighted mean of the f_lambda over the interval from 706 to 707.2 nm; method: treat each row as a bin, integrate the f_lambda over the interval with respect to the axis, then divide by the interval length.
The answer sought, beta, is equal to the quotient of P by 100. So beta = 0.231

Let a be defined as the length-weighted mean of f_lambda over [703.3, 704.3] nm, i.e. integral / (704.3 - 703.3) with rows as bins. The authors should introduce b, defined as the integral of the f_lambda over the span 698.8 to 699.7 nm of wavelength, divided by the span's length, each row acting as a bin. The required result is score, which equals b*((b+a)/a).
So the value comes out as 50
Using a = 22.6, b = 24.3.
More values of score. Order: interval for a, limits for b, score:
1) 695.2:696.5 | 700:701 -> 46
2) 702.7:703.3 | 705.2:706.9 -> 46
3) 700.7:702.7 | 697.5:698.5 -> 48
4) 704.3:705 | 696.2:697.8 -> 49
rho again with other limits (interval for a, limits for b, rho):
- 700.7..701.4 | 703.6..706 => 23.9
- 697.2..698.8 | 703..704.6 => 25.5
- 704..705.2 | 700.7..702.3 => 24.1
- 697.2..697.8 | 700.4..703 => 26.0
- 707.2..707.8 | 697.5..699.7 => 23.2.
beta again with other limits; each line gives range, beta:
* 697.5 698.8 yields 0.235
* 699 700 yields 0.240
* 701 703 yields 0.228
